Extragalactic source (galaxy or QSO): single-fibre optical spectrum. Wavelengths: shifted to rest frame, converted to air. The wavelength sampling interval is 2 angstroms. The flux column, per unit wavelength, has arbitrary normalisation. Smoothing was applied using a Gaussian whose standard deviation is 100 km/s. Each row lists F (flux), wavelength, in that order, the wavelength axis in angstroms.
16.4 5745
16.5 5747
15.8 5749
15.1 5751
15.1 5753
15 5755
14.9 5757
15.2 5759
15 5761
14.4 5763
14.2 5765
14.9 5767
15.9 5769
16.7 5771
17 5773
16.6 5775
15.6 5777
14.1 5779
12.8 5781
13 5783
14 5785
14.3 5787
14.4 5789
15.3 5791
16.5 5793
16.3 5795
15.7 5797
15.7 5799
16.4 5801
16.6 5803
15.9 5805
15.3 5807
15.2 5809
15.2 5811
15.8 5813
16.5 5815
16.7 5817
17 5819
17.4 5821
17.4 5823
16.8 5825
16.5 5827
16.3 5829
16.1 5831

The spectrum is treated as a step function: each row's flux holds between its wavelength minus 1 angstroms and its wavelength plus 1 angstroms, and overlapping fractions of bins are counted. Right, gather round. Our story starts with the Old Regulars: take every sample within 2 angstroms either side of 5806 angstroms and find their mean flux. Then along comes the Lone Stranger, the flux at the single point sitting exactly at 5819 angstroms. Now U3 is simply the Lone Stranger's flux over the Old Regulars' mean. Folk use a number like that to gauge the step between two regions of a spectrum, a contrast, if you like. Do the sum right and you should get 1.09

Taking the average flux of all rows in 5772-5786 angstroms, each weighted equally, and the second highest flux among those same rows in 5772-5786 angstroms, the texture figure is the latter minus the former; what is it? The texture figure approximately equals 1.9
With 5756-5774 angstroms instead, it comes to 1.3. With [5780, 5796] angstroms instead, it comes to 1.7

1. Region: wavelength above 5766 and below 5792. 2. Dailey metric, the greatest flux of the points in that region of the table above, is 17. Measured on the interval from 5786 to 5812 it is 16.6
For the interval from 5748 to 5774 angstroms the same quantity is 17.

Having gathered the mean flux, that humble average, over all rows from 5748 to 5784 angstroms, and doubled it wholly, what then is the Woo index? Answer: 30.1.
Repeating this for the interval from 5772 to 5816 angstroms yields 30.7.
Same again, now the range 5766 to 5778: 32.2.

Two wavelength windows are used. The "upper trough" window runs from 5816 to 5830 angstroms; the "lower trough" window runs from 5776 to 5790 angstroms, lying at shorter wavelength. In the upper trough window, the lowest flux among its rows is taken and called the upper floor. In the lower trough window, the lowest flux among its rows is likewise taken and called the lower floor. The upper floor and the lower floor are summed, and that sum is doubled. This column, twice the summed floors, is 58.2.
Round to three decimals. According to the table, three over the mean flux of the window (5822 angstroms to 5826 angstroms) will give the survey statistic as 0.175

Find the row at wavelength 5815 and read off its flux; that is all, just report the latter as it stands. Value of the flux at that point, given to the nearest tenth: 16.5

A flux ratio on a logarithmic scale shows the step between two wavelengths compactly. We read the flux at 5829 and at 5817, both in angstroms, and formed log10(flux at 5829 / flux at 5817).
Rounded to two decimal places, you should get -0.01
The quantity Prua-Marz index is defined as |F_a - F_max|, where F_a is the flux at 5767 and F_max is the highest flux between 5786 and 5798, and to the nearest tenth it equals 1.6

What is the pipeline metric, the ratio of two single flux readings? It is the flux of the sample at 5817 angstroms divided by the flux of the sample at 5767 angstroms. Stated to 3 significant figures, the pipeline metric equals 1.12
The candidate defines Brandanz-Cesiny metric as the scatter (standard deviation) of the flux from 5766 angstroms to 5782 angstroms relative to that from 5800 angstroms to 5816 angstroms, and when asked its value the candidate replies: 2.5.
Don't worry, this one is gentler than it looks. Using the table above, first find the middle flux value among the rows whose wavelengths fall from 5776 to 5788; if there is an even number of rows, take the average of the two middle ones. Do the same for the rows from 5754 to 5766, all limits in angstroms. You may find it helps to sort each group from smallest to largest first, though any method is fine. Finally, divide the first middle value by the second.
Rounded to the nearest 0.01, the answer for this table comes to 0.94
